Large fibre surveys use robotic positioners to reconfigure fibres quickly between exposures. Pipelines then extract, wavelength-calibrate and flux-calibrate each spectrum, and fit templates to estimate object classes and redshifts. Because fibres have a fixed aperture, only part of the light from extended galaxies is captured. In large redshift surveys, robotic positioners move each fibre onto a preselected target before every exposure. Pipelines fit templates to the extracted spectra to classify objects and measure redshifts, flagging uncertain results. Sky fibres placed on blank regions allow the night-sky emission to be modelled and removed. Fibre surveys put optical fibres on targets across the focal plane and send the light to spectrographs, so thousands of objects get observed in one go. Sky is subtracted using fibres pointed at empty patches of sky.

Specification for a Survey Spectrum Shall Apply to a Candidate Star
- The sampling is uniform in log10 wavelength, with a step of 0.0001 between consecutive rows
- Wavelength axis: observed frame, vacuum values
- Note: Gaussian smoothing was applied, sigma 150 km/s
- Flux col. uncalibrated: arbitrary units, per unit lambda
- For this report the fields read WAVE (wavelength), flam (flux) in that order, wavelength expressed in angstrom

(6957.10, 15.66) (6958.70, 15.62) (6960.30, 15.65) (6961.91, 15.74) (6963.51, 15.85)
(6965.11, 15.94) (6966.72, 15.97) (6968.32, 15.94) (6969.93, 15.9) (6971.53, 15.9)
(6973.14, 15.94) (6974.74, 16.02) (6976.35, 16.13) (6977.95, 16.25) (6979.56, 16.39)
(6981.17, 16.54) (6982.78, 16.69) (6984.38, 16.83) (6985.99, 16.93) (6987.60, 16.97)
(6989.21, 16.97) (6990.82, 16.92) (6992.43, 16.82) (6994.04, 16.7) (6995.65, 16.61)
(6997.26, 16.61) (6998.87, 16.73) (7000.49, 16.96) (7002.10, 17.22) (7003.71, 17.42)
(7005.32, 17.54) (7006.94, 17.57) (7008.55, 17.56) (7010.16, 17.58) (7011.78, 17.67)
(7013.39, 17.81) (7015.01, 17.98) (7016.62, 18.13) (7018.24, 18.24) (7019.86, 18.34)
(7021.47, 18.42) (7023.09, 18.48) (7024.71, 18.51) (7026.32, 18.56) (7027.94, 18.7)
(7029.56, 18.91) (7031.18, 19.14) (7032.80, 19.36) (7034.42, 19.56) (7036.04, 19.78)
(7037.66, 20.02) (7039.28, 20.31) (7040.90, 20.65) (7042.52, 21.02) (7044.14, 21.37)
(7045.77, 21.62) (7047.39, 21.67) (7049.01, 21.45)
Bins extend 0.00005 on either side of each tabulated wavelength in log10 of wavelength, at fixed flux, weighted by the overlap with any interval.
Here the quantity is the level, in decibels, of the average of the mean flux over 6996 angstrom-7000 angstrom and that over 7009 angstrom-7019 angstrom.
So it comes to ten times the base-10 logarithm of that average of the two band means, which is 12.4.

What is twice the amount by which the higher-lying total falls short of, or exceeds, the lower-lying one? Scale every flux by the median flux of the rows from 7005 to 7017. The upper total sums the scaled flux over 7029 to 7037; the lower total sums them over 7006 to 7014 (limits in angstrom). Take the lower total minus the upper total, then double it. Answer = -0.97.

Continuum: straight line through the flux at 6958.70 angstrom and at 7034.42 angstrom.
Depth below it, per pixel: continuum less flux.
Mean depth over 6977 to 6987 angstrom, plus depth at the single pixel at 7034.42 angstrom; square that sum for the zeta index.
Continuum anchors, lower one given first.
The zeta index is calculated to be 0.1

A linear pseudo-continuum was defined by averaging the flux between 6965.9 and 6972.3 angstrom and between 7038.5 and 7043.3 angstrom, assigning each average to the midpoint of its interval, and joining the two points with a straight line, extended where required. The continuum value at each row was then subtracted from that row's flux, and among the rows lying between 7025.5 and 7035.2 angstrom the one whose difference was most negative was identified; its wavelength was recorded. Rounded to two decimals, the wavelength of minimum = 7026.32 angstrom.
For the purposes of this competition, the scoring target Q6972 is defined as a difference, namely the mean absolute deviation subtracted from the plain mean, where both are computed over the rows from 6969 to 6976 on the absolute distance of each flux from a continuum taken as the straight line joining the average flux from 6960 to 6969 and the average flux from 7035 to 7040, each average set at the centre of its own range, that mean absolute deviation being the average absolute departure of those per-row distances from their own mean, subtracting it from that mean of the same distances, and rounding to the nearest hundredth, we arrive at 0.31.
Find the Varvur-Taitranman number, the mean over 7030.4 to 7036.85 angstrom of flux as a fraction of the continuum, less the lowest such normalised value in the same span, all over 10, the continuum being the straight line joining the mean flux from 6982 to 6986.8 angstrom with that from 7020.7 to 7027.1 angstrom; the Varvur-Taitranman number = 0.0011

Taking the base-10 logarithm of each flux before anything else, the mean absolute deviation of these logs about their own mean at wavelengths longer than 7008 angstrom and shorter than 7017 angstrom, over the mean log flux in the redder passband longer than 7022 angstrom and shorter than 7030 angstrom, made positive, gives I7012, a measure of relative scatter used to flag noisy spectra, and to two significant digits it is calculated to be 0.0036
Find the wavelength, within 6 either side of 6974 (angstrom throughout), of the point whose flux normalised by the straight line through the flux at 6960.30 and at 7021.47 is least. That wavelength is 6973.14 angstrom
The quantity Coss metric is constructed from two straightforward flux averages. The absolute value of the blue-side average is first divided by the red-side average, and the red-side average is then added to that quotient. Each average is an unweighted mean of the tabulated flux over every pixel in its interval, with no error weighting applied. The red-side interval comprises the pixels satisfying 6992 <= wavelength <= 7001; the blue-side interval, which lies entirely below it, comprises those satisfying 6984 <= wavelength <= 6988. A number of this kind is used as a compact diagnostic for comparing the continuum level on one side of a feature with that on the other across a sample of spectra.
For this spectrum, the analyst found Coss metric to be 17.7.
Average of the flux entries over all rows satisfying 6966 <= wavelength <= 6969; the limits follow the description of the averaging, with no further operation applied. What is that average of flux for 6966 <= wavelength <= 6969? 16.0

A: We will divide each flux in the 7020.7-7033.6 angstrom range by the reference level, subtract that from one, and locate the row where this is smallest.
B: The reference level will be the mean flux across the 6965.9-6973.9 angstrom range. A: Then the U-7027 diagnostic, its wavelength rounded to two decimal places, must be 7032.80 angstrom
